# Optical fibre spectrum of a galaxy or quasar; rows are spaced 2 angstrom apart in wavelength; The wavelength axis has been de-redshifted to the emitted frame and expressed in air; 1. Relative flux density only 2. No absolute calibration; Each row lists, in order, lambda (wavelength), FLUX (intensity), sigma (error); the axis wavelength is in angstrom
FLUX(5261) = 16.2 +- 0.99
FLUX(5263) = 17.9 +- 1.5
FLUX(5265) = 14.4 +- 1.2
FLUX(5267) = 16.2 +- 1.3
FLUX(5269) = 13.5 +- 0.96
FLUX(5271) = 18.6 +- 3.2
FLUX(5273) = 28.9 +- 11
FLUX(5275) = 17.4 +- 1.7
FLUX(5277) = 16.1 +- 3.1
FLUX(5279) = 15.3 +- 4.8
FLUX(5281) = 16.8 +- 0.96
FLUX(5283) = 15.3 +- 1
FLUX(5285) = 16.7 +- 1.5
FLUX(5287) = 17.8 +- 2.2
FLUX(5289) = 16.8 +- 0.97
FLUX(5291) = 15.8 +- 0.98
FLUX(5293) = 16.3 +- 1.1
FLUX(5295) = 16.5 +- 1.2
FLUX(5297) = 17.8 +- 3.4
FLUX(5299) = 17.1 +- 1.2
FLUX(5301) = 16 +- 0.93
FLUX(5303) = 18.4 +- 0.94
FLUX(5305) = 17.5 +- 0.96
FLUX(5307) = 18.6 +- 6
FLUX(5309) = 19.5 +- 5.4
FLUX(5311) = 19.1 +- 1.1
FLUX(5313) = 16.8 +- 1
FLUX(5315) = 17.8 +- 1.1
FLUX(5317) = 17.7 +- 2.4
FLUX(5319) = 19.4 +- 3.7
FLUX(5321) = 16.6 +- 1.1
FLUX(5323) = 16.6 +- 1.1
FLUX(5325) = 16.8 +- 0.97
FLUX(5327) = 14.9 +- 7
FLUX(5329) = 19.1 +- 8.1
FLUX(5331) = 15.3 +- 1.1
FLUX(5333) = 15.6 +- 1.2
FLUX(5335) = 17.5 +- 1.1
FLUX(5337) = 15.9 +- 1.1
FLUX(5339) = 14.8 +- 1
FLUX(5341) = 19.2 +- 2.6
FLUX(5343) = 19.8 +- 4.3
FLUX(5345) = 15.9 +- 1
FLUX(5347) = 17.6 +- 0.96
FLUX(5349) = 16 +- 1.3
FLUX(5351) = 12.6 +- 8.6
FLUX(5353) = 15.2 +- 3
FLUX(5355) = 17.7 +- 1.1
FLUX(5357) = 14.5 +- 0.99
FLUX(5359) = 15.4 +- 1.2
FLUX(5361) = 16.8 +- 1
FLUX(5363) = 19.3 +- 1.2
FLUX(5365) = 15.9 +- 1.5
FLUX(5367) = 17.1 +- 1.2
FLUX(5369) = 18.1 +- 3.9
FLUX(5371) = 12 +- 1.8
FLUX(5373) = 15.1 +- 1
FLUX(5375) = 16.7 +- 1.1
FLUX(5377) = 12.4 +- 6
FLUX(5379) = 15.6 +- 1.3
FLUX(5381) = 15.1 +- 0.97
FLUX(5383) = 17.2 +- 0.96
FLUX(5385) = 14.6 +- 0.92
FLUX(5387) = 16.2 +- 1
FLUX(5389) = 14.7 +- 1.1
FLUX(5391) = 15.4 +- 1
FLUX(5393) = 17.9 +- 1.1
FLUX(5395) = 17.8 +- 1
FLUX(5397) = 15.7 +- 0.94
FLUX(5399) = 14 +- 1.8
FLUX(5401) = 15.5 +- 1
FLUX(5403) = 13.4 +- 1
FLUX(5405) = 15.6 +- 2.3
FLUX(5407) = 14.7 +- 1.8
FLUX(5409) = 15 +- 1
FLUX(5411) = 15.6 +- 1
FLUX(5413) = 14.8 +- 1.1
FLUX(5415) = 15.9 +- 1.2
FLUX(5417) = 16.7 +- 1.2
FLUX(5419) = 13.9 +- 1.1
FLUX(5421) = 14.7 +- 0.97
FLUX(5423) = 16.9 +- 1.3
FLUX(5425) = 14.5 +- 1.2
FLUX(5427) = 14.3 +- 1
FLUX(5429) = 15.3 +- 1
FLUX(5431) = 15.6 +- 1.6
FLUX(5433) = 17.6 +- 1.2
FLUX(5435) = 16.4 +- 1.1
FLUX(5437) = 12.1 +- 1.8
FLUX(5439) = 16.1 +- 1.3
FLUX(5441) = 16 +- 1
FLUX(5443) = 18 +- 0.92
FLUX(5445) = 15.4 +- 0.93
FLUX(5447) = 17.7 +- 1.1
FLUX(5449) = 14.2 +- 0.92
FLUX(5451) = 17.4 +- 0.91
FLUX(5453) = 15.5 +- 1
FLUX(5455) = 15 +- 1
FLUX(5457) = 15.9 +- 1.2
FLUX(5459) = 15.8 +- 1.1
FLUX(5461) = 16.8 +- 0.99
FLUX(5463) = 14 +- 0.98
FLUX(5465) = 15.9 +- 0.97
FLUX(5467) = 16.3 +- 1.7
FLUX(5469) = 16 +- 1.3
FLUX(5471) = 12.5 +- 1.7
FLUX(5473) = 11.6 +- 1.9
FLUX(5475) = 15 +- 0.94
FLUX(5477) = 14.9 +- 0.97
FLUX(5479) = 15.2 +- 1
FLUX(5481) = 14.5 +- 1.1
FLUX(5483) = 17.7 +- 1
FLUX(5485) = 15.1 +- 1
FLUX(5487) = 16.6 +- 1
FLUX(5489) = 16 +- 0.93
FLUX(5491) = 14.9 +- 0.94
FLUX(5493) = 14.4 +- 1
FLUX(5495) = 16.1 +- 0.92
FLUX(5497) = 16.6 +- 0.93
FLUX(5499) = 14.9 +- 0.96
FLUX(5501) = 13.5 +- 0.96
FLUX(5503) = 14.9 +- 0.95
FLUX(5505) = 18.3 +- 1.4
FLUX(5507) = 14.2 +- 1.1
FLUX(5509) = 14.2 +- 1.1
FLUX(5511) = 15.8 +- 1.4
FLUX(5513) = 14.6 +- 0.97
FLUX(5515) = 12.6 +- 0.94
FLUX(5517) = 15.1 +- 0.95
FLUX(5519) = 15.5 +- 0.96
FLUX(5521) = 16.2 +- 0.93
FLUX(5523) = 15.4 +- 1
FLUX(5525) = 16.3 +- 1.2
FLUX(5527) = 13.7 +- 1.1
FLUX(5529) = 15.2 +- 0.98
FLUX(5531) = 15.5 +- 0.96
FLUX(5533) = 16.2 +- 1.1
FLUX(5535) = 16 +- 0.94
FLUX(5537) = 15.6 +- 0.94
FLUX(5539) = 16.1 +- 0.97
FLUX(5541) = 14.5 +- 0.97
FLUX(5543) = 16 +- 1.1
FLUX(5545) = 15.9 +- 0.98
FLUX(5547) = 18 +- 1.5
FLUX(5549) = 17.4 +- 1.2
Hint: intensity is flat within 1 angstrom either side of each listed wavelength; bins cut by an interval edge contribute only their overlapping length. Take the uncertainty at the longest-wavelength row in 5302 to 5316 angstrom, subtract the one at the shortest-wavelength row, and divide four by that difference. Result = 25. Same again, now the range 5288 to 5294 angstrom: 31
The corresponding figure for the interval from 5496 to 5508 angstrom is 24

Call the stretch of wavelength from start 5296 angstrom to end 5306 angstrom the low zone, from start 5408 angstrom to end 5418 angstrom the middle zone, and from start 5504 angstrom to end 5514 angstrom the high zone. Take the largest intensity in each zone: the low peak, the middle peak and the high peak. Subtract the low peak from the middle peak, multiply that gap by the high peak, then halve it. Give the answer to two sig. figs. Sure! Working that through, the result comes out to -16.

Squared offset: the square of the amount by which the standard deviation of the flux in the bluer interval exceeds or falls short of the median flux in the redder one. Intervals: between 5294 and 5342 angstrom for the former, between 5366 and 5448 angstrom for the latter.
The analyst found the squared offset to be 201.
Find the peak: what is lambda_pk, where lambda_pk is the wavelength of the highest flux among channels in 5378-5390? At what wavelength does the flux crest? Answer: 5383 angstrom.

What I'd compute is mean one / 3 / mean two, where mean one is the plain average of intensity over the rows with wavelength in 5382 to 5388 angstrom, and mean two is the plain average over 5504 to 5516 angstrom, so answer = 0.357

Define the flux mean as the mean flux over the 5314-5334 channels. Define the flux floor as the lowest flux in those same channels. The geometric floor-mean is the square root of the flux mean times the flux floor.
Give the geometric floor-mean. 15.9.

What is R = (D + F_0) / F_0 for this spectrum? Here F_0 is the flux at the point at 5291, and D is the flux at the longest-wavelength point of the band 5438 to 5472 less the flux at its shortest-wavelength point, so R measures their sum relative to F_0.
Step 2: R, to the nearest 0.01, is 0.77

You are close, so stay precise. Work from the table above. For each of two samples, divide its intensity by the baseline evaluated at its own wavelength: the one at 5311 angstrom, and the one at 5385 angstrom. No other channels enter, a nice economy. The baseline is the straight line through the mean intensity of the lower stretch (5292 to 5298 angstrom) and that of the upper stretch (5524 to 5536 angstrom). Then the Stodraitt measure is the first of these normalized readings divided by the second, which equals 1.27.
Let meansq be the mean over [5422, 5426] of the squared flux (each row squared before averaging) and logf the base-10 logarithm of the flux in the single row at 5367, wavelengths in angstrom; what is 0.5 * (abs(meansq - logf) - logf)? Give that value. 123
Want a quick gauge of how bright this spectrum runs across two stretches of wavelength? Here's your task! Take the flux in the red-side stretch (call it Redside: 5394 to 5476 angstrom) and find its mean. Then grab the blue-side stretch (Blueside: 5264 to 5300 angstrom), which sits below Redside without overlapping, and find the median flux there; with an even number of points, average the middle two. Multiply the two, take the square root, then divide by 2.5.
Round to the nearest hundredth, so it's 6.39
